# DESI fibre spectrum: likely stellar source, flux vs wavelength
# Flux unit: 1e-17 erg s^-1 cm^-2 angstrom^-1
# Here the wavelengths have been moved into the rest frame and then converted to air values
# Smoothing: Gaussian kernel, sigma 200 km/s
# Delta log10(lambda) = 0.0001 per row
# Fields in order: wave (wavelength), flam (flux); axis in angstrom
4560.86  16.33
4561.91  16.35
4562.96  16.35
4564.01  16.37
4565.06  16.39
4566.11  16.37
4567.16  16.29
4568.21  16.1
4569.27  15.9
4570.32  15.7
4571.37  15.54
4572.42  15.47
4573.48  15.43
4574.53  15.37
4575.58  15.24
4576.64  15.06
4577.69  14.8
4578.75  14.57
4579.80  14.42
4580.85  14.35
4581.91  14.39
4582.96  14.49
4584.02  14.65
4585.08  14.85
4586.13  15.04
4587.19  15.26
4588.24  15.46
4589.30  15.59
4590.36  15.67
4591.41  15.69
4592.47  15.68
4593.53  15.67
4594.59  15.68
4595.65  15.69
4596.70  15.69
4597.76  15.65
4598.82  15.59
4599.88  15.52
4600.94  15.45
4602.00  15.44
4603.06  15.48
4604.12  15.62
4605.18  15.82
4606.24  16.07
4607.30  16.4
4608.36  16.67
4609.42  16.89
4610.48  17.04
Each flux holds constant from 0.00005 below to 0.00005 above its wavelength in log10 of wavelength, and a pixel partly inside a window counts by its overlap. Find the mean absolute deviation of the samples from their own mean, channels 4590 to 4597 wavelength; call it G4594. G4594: 0.0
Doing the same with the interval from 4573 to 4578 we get 0.2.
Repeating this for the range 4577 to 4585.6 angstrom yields 0.2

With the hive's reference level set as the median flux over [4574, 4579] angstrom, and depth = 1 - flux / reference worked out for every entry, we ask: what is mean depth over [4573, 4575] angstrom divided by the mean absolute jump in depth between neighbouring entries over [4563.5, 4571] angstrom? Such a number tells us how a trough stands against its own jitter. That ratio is -3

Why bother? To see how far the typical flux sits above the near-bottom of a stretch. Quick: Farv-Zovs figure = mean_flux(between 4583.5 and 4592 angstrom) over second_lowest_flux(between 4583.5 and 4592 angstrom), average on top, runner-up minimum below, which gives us 1.03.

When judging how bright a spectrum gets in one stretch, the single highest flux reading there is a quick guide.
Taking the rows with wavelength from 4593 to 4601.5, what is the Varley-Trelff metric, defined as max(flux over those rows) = 15.69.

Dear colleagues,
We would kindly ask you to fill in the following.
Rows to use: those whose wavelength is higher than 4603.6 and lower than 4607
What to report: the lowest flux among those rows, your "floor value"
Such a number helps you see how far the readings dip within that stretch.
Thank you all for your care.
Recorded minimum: 15.62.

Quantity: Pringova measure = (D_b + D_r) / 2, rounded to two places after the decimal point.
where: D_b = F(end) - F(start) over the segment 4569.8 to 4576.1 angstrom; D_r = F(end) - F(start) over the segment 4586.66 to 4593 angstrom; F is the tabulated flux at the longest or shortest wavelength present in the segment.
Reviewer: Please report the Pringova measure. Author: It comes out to -0.02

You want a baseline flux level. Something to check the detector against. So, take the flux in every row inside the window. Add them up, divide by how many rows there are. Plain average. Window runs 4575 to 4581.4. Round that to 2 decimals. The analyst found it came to 14.74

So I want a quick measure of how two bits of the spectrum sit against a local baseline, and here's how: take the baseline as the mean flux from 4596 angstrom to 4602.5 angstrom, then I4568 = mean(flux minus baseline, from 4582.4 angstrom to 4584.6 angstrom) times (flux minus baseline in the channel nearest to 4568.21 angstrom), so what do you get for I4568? -0.5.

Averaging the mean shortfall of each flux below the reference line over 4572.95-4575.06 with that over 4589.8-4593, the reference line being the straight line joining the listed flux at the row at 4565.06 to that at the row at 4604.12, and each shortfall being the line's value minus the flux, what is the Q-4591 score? 0.50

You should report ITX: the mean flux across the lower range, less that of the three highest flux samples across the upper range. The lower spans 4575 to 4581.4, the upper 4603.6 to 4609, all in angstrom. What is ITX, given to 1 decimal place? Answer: -1.6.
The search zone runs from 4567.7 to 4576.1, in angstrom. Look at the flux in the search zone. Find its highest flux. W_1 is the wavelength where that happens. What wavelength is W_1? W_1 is 4568.21 angstrom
